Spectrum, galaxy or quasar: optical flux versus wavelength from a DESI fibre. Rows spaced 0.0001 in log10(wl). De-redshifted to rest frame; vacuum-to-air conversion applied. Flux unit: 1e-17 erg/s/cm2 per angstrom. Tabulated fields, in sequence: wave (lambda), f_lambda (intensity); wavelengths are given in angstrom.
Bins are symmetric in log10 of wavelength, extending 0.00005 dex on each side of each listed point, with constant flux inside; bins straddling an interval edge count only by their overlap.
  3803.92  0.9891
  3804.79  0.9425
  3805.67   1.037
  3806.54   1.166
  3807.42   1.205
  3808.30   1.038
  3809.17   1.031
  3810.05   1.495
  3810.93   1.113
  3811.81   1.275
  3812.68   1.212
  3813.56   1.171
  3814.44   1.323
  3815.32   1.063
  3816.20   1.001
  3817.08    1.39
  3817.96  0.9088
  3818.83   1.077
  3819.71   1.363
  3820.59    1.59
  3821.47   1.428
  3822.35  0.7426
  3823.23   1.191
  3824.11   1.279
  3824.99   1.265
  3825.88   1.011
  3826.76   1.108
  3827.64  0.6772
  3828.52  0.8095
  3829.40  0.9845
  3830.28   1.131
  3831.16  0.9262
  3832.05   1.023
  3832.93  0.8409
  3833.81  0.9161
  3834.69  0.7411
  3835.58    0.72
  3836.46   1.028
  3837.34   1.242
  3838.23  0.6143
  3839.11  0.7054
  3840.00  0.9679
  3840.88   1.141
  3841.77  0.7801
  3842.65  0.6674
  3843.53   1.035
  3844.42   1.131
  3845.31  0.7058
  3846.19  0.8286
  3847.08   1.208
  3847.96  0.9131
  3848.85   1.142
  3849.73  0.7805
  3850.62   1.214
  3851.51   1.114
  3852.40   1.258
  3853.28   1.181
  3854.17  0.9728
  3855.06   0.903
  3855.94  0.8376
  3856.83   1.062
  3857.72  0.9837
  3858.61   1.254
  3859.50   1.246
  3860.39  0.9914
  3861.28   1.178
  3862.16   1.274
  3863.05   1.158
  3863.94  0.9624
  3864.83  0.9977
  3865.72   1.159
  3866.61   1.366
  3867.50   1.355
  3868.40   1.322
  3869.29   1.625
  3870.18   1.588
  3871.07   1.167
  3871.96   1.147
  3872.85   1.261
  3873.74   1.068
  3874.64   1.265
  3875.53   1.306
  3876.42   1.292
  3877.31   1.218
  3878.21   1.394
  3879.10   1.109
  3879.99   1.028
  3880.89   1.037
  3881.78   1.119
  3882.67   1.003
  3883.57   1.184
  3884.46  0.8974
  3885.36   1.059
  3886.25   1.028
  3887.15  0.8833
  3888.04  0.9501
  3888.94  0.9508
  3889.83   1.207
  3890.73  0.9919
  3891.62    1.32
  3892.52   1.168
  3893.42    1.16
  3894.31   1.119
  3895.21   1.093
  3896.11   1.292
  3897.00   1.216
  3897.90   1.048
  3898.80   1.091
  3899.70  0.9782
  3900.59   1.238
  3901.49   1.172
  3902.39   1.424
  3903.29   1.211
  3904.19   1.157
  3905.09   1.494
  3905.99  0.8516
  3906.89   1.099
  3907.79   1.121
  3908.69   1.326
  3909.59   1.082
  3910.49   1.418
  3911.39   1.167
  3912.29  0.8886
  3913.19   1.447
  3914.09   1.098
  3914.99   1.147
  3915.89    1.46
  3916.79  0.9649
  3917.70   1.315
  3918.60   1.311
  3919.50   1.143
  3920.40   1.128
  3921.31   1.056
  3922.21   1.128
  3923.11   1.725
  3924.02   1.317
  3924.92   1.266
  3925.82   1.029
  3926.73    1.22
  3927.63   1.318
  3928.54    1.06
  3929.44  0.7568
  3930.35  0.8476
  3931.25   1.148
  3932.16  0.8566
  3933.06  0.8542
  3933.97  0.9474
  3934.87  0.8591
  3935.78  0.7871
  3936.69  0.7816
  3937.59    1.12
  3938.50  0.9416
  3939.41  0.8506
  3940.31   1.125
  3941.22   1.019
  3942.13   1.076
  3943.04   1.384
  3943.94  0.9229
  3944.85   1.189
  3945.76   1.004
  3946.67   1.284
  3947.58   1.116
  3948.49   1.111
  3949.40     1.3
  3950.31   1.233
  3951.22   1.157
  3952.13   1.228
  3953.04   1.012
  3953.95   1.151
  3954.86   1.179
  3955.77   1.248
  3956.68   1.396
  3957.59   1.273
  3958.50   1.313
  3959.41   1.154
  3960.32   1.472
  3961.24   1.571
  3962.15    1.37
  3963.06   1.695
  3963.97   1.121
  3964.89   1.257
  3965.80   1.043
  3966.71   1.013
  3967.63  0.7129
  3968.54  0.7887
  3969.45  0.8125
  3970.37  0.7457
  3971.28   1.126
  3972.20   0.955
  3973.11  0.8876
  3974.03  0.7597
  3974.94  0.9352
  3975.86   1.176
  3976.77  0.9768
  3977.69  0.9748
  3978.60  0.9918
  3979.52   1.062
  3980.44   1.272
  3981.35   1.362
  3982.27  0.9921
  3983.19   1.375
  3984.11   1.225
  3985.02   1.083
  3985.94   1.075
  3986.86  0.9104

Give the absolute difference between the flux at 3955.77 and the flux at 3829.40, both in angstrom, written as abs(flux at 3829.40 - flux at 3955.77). 0.26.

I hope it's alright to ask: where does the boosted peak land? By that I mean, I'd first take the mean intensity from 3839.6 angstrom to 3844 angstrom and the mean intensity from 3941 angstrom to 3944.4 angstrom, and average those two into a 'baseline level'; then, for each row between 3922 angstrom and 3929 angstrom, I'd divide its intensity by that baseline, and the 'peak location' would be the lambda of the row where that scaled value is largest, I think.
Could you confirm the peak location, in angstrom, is 3923.11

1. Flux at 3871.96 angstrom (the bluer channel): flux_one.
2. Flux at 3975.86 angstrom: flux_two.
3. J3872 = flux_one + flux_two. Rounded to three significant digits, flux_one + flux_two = 2.32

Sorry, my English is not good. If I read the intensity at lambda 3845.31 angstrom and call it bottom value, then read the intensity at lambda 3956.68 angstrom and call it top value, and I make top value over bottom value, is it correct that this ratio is 1.98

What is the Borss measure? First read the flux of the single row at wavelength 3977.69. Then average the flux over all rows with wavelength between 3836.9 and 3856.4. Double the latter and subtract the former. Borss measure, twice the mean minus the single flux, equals 0.97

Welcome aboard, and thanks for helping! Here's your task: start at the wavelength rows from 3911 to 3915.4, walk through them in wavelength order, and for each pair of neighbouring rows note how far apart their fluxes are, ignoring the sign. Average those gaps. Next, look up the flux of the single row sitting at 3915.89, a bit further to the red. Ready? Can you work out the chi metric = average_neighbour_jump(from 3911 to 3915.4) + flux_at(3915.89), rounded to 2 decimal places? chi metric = 1.77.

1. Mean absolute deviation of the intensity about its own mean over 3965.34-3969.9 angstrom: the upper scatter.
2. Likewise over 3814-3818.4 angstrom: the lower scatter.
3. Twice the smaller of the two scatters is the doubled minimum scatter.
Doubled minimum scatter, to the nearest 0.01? 0.25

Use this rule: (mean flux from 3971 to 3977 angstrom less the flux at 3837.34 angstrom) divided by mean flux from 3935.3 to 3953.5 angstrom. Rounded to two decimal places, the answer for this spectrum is -0.25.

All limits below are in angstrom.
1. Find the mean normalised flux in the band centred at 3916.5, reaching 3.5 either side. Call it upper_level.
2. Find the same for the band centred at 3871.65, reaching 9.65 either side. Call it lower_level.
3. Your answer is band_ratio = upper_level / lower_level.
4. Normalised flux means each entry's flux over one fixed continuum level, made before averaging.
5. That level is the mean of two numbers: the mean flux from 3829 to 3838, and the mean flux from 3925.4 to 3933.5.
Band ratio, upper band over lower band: 1.00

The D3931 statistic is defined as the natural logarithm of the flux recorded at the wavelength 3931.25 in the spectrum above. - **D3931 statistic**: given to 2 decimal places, 0.14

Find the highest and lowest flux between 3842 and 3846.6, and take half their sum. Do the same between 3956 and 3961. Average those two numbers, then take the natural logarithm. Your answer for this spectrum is 0.10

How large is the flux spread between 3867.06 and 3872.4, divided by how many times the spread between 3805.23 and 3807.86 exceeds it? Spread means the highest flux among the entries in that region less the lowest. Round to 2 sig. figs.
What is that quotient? 1.4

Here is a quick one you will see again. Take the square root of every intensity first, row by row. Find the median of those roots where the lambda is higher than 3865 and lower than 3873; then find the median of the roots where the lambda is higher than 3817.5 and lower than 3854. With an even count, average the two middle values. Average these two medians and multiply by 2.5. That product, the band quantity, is 2.702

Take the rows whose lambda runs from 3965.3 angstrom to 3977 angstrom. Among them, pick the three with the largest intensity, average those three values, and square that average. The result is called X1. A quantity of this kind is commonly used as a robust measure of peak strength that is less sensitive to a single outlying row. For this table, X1 1.2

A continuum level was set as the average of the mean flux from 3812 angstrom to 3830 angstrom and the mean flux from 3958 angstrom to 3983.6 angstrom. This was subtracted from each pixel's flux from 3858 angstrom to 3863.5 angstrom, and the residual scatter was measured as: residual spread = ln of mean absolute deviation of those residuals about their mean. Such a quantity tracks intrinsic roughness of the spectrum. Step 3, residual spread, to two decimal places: -2.60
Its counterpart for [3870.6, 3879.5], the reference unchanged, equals -2.51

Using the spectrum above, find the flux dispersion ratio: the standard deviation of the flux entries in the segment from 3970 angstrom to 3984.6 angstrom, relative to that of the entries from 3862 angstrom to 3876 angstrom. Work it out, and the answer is 1.0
